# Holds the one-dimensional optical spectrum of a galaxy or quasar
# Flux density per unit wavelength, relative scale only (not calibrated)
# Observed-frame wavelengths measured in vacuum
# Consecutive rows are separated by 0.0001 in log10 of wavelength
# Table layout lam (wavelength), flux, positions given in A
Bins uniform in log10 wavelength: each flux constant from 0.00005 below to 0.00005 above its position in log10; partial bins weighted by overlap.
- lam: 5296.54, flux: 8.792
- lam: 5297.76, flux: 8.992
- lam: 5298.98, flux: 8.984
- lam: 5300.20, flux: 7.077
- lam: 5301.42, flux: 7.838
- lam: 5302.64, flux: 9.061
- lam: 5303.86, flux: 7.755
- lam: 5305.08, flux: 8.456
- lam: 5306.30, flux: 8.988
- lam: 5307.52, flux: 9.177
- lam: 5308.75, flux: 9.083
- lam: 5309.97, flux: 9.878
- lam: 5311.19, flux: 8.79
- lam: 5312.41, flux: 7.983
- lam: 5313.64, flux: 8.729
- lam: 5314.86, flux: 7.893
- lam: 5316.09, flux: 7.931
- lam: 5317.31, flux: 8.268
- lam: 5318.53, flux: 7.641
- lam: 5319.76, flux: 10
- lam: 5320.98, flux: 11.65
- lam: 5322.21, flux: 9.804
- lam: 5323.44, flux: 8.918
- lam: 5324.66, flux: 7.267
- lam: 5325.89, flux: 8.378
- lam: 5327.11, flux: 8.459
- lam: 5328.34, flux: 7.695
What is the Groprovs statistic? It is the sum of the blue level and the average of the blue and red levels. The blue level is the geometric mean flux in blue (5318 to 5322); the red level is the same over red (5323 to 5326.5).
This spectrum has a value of 18.5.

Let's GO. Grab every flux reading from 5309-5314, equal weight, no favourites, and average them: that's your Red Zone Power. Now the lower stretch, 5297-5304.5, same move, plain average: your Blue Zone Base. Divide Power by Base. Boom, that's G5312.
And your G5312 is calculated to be 1.07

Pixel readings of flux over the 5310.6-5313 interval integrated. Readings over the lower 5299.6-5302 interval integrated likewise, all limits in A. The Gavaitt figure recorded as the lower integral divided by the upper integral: 0.89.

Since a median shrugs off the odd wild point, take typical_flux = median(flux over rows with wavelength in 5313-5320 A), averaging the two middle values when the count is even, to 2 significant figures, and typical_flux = 8.1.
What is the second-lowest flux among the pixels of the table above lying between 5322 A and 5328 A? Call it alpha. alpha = 8.378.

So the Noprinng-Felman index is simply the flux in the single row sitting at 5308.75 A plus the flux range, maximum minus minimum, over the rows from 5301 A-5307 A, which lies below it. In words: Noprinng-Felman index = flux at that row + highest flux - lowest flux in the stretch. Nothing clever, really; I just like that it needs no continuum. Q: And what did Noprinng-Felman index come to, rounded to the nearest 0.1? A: 10.4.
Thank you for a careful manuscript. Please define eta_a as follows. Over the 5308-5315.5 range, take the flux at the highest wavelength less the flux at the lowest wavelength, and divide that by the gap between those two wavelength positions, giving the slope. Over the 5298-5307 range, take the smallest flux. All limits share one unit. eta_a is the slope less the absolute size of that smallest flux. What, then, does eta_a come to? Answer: -7.27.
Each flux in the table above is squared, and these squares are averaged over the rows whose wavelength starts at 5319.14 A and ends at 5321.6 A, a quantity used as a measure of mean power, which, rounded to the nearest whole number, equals 118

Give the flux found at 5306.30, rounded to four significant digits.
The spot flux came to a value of 8.988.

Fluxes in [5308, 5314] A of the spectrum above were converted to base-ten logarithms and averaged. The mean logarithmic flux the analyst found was 0.948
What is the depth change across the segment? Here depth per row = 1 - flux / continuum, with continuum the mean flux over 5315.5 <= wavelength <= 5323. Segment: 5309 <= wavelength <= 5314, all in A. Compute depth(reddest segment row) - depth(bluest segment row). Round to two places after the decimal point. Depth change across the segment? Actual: 0.12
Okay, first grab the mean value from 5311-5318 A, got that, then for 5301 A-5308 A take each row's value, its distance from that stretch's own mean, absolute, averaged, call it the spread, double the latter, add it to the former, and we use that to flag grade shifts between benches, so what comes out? 9.3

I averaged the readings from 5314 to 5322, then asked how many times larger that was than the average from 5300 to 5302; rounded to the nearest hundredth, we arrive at 1.19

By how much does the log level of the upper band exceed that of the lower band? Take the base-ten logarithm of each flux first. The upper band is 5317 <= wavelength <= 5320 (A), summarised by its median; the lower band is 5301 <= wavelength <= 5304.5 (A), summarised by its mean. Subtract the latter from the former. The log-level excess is 0.00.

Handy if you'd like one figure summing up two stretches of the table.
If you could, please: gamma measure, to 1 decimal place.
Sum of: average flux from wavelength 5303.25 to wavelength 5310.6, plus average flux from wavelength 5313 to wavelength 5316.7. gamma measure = 17.1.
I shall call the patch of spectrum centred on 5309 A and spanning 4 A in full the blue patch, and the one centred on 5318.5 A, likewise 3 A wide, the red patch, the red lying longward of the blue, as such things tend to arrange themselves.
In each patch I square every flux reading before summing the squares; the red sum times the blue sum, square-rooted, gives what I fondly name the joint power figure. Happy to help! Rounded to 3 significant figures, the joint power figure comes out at 245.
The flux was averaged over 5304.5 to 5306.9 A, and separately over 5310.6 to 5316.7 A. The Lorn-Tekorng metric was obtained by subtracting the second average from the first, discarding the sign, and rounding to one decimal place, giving 0.5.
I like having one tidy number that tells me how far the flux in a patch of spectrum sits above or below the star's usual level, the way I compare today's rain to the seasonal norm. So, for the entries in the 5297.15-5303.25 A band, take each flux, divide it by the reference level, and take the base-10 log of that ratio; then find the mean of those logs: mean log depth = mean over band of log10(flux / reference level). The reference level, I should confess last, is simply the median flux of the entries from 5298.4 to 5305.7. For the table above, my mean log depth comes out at 0.01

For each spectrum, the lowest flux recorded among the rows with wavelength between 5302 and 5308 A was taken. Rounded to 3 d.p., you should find 7.755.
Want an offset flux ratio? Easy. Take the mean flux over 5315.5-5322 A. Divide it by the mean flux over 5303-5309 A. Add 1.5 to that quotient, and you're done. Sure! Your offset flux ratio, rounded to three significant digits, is 2.55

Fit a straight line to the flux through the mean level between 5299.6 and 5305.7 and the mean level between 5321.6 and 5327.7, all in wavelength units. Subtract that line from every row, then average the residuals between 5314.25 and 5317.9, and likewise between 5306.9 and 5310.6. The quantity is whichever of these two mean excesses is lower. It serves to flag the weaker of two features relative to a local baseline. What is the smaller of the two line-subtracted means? -0.3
